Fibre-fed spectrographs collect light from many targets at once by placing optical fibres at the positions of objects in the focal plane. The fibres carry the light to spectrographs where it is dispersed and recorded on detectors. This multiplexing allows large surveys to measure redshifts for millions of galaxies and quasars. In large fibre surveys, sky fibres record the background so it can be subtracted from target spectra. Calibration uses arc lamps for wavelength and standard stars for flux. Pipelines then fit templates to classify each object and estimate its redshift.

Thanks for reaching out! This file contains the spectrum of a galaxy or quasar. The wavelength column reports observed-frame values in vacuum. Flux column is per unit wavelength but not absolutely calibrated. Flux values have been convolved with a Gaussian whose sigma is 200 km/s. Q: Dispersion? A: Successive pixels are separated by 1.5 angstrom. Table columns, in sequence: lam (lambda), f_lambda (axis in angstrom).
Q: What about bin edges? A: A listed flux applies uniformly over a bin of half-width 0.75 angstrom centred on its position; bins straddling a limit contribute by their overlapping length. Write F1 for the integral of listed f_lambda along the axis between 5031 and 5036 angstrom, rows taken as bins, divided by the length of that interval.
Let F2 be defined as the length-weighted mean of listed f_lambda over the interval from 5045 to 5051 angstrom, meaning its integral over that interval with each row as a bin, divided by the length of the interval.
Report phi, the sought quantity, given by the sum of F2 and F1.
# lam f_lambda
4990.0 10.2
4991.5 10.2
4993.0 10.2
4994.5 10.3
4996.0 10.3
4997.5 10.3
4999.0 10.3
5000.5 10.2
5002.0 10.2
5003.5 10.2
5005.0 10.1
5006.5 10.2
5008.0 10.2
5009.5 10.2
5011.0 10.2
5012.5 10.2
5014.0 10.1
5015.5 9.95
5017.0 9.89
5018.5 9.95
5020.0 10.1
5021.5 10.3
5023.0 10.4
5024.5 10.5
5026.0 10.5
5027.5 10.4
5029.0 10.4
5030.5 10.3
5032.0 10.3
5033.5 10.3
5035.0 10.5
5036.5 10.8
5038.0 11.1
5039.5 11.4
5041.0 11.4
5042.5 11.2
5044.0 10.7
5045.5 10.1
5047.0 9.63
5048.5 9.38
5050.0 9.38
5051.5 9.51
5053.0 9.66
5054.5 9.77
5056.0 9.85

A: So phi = 19.98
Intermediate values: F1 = 10.4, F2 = 9.6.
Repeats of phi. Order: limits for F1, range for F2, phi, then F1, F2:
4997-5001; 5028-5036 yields 20.64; 10.3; 10.4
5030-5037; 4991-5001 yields 20.69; 10.4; 10.3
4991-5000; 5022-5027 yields 20.72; 10.3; 10.5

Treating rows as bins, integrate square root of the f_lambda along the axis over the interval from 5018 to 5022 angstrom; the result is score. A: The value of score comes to 13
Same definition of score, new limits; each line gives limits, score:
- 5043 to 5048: 16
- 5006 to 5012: 19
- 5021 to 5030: 29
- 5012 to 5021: 29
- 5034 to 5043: 30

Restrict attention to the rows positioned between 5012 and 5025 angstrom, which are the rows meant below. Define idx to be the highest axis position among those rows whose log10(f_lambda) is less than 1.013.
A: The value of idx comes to 5021.5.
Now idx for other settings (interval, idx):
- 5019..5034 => 5033.5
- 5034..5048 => 5047.0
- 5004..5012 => 5011.0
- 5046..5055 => 5054.5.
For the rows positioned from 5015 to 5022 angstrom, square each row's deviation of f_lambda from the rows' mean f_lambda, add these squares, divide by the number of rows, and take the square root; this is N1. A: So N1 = 0.15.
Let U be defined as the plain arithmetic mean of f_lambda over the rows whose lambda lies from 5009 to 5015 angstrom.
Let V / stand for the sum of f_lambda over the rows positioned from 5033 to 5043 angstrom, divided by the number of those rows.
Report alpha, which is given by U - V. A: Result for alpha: -0.8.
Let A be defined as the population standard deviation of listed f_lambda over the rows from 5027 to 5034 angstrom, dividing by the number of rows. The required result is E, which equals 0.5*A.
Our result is 0.02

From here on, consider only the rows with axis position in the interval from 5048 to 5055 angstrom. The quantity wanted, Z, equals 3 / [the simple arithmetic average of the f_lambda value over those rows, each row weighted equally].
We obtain 0.314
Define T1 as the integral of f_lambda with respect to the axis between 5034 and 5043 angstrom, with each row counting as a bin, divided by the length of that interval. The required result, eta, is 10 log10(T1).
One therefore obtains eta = 10.4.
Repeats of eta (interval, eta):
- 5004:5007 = 10.1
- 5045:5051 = 9.8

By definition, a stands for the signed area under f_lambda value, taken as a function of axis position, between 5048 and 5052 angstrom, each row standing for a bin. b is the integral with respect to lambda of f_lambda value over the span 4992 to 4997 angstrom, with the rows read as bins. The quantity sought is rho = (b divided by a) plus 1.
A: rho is 2.36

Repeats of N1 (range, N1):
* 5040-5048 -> 0.66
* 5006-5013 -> 0.00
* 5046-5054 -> 0.12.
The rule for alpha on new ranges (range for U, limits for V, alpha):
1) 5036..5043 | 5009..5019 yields 1.1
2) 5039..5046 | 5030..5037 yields 0.5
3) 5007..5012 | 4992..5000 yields -0.1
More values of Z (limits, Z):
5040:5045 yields 0.270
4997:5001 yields 0.292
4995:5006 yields 0.293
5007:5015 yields 0.295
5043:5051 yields 0.305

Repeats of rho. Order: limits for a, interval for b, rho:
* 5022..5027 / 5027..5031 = 1.79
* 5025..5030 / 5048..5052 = 1.72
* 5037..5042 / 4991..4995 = 1.73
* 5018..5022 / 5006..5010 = 2.01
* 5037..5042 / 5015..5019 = 1.70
